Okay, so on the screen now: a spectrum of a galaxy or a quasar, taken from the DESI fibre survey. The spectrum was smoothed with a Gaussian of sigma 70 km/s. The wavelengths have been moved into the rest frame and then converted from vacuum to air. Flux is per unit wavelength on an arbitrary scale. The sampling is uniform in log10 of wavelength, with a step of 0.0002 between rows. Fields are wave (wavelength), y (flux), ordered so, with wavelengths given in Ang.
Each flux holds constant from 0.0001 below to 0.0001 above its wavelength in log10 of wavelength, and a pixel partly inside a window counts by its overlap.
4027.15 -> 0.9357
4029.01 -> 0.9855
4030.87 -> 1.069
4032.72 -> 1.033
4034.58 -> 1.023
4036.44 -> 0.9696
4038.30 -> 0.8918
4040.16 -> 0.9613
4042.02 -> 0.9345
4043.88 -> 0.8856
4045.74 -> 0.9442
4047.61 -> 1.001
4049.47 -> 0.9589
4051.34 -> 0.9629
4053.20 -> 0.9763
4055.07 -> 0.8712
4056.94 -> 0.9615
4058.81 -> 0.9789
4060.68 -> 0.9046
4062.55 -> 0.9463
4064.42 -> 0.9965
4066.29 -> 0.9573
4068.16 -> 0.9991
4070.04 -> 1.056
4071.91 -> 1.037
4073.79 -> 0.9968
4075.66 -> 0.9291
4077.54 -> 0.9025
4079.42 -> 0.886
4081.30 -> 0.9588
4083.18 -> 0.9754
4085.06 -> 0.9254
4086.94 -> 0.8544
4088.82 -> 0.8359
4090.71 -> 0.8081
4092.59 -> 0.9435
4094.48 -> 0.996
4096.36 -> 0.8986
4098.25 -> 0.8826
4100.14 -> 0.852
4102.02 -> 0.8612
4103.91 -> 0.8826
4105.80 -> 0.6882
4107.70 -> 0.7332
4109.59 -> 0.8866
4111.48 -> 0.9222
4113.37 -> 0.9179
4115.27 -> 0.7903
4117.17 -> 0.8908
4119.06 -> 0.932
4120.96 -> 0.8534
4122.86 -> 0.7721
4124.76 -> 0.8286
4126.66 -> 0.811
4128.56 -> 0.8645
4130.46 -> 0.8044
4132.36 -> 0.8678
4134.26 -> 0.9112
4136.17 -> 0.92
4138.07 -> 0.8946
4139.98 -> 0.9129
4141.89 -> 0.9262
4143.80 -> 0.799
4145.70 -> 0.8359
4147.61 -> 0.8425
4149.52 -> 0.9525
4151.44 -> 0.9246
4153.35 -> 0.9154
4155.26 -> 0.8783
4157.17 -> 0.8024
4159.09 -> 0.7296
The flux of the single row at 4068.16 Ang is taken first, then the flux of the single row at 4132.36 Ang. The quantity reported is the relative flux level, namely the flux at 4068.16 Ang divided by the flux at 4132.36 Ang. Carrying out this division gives 1.15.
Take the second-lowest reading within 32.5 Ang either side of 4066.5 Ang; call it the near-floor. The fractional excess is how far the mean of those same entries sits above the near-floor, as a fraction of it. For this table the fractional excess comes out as 0.128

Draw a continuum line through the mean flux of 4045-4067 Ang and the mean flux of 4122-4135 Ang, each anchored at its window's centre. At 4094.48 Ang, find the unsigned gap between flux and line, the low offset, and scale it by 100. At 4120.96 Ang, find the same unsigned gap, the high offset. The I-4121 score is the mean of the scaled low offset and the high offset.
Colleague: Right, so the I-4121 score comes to 5.2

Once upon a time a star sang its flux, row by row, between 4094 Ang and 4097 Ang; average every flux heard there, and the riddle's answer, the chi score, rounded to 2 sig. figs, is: 0.95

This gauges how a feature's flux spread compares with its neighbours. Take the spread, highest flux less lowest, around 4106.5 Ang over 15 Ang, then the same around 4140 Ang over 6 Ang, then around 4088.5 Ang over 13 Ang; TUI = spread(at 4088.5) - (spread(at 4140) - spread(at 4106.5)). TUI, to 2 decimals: 0.39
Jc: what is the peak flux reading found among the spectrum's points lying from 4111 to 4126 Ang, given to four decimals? 0.9320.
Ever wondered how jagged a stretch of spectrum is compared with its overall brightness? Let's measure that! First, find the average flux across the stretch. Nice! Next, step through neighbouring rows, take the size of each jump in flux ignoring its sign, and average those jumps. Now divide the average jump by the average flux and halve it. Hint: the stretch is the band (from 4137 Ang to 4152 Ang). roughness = 0.027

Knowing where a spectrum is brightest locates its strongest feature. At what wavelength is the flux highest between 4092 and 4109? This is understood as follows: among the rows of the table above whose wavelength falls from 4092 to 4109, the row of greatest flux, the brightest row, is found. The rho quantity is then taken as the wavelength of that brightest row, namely 4094.48 Ang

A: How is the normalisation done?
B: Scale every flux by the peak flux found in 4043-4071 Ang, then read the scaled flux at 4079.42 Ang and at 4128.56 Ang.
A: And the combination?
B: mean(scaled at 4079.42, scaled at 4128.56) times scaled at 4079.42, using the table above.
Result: 0.695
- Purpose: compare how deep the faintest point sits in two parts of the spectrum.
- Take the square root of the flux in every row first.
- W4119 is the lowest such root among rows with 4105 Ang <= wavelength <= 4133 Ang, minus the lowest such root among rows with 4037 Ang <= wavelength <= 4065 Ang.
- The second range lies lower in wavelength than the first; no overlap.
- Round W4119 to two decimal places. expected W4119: -0.10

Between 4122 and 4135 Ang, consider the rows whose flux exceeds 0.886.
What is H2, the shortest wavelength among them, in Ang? 4134.26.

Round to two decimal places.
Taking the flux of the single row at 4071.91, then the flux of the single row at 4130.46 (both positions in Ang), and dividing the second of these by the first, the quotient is 0.78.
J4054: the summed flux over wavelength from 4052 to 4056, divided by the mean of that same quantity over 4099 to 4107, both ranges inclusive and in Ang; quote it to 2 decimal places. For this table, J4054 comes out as 2.25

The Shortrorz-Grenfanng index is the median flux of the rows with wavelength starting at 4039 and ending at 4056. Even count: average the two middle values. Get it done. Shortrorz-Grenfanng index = 0.96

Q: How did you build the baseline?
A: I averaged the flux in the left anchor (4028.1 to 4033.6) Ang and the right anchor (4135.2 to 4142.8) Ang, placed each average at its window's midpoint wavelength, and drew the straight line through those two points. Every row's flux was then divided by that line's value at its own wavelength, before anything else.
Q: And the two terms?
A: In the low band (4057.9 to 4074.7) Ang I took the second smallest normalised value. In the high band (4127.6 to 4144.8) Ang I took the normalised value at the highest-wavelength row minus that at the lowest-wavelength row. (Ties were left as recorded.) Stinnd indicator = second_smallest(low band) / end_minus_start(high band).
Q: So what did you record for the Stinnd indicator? -17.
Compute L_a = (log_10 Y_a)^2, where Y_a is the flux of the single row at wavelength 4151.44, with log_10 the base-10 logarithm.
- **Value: 0.0012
